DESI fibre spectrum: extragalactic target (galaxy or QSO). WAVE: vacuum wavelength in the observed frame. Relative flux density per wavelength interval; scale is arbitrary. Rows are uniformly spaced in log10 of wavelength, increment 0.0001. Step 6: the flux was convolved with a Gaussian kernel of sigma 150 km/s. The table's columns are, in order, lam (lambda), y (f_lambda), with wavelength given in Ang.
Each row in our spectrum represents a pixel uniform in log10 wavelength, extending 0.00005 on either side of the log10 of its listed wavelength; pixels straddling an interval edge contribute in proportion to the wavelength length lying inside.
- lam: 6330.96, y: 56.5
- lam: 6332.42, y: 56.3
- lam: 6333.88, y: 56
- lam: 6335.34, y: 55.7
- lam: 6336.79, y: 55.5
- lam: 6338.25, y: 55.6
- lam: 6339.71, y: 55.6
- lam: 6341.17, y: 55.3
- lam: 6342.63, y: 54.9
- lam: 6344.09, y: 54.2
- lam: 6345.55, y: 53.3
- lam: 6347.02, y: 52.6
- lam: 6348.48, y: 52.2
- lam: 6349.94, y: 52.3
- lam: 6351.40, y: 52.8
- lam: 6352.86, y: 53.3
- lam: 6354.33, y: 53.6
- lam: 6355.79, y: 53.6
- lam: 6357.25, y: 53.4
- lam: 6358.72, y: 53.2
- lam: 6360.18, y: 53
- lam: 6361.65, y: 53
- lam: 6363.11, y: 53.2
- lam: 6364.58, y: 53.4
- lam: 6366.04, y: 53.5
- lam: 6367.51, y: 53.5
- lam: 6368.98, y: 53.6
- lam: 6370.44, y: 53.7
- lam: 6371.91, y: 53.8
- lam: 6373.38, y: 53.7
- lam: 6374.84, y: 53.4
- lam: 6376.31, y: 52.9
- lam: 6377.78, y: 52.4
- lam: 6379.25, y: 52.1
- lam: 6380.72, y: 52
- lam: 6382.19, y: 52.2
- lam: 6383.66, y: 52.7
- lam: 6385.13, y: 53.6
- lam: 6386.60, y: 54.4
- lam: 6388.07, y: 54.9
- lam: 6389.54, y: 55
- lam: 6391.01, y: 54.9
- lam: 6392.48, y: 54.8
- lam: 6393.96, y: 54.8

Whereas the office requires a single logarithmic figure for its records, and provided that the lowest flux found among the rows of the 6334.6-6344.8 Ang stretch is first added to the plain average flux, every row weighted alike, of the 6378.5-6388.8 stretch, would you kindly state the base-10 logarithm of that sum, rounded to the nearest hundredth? 2.03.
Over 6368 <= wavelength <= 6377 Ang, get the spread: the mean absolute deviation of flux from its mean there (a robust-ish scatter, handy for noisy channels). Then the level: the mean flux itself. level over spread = 219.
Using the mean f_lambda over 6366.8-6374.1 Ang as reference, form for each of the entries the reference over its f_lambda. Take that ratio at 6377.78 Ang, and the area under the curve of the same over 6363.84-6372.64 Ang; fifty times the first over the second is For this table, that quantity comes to 5.81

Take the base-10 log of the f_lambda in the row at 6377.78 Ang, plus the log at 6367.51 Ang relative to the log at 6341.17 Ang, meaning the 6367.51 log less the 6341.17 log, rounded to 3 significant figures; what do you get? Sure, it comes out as 1.70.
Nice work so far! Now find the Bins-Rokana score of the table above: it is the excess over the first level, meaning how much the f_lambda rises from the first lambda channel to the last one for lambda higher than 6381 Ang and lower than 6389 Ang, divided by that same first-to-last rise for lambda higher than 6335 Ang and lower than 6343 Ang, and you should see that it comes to -3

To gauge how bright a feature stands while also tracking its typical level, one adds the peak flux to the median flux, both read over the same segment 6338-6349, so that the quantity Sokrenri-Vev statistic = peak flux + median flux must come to 110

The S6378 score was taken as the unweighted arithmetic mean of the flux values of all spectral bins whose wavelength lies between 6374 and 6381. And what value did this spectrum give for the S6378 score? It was 52.6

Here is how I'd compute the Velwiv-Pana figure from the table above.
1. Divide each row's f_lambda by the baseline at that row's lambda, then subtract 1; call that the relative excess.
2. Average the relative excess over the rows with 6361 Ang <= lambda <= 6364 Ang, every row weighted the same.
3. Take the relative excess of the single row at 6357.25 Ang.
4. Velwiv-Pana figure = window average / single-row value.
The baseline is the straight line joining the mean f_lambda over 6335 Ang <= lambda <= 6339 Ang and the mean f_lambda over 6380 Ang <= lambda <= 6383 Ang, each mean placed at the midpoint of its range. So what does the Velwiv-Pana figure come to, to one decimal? 0.8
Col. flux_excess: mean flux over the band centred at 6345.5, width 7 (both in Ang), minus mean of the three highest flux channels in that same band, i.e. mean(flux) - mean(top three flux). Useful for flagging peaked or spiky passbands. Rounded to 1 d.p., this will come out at -0.7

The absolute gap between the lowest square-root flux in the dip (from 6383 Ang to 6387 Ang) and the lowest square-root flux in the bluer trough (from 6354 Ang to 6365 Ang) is 0.021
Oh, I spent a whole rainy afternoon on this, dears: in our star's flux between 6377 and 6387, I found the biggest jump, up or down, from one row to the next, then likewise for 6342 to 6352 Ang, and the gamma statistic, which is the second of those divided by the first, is 1.0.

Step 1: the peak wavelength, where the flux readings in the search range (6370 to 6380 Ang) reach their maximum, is 6371.91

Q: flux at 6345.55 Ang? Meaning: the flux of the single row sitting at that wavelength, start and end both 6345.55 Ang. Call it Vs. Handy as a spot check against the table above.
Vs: 53.3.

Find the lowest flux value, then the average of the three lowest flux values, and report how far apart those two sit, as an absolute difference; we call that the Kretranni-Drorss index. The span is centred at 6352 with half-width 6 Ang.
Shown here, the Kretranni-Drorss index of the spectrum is 0.2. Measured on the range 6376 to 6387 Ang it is 0.1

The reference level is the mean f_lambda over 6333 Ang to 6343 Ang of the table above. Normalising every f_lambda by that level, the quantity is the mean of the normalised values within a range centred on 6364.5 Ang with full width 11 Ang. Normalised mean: 0.960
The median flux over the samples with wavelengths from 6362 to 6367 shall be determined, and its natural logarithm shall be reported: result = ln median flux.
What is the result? 3.98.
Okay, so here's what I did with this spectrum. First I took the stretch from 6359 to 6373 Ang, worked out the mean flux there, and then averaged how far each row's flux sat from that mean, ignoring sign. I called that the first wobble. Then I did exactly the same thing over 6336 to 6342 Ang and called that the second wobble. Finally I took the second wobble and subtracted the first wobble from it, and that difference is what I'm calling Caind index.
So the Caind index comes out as -0.1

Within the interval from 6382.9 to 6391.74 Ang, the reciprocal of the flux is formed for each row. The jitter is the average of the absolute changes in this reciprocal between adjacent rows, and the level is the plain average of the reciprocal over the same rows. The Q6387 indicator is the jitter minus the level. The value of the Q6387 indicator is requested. -0.0183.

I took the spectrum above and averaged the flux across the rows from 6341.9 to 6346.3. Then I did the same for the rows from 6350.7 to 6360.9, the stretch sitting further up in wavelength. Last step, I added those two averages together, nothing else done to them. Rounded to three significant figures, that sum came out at 107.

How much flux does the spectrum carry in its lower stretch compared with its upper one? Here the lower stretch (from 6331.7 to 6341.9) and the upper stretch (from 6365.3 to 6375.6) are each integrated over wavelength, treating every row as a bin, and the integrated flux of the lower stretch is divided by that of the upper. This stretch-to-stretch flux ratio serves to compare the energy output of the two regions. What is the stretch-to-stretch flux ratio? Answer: 1.03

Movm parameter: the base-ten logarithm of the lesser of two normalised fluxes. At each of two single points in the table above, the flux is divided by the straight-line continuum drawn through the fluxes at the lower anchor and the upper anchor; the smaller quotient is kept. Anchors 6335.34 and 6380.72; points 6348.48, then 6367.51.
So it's -0.0197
